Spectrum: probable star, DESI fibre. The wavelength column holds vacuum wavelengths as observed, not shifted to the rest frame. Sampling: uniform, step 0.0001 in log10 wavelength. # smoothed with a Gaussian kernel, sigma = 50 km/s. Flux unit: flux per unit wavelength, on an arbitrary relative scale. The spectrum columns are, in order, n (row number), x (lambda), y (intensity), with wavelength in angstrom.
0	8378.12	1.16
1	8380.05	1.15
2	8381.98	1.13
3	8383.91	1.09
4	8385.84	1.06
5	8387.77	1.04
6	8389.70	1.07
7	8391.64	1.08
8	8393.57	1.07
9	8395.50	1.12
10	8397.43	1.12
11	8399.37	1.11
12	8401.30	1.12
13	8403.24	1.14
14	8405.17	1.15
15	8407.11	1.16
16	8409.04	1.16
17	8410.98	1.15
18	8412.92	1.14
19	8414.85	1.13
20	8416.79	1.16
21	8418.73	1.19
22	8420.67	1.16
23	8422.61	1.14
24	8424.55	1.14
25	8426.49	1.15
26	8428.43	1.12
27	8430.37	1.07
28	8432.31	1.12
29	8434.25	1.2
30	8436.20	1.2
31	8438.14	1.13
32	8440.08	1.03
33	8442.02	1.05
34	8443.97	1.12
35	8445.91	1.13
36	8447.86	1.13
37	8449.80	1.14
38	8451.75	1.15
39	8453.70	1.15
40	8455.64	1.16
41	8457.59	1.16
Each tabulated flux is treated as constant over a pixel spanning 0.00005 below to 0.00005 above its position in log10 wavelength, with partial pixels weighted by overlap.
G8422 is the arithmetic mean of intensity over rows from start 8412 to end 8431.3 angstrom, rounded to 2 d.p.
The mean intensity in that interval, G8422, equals 1.14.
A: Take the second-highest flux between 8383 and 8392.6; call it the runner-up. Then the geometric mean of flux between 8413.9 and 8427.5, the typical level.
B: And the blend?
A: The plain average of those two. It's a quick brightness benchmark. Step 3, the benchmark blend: 1.12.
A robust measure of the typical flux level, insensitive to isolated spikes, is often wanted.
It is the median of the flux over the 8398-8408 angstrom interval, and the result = 1.14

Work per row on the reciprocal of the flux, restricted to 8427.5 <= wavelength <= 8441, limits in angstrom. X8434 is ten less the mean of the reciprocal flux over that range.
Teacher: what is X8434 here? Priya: 9.11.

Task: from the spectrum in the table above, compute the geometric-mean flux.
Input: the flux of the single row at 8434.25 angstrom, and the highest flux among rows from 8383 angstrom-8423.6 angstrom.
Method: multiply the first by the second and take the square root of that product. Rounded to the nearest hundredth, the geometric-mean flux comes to 1.19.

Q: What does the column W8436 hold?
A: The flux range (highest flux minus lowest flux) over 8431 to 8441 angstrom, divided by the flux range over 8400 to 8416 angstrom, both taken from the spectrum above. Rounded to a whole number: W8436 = 4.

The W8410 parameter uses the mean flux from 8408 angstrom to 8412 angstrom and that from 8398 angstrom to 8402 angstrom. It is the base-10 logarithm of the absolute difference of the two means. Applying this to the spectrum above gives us -1.4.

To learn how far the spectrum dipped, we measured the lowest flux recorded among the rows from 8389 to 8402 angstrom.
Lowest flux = 1.07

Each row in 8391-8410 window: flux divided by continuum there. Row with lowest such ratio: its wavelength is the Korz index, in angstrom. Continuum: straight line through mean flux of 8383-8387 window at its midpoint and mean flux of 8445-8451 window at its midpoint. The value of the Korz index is 8393.57 angstrom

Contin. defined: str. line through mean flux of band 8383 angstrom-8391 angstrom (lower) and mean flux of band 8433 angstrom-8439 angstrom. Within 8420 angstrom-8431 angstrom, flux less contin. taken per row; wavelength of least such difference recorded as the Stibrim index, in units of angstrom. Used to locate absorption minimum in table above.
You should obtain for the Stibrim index 8430.37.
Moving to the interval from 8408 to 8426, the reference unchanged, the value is 8424.55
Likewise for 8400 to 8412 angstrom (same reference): 8401.30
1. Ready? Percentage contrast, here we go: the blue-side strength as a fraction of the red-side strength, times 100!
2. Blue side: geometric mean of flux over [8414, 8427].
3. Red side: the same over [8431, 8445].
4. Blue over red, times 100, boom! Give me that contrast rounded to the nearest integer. 103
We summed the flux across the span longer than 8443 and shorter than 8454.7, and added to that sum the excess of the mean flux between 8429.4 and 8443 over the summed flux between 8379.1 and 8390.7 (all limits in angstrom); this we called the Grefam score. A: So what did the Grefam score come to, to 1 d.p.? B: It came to 1.4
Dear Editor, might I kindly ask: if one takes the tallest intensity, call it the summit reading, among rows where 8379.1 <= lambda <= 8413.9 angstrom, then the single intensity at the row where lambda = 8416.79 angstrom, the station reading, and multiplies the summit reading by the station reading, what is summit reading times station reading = 1.346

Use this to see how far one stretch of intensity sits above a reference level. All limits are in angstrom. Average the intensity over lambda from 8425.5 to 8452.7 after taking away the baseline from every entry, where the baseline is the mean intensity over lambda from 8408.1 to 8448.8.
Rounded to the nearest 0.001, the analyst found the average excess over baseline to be -0.010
